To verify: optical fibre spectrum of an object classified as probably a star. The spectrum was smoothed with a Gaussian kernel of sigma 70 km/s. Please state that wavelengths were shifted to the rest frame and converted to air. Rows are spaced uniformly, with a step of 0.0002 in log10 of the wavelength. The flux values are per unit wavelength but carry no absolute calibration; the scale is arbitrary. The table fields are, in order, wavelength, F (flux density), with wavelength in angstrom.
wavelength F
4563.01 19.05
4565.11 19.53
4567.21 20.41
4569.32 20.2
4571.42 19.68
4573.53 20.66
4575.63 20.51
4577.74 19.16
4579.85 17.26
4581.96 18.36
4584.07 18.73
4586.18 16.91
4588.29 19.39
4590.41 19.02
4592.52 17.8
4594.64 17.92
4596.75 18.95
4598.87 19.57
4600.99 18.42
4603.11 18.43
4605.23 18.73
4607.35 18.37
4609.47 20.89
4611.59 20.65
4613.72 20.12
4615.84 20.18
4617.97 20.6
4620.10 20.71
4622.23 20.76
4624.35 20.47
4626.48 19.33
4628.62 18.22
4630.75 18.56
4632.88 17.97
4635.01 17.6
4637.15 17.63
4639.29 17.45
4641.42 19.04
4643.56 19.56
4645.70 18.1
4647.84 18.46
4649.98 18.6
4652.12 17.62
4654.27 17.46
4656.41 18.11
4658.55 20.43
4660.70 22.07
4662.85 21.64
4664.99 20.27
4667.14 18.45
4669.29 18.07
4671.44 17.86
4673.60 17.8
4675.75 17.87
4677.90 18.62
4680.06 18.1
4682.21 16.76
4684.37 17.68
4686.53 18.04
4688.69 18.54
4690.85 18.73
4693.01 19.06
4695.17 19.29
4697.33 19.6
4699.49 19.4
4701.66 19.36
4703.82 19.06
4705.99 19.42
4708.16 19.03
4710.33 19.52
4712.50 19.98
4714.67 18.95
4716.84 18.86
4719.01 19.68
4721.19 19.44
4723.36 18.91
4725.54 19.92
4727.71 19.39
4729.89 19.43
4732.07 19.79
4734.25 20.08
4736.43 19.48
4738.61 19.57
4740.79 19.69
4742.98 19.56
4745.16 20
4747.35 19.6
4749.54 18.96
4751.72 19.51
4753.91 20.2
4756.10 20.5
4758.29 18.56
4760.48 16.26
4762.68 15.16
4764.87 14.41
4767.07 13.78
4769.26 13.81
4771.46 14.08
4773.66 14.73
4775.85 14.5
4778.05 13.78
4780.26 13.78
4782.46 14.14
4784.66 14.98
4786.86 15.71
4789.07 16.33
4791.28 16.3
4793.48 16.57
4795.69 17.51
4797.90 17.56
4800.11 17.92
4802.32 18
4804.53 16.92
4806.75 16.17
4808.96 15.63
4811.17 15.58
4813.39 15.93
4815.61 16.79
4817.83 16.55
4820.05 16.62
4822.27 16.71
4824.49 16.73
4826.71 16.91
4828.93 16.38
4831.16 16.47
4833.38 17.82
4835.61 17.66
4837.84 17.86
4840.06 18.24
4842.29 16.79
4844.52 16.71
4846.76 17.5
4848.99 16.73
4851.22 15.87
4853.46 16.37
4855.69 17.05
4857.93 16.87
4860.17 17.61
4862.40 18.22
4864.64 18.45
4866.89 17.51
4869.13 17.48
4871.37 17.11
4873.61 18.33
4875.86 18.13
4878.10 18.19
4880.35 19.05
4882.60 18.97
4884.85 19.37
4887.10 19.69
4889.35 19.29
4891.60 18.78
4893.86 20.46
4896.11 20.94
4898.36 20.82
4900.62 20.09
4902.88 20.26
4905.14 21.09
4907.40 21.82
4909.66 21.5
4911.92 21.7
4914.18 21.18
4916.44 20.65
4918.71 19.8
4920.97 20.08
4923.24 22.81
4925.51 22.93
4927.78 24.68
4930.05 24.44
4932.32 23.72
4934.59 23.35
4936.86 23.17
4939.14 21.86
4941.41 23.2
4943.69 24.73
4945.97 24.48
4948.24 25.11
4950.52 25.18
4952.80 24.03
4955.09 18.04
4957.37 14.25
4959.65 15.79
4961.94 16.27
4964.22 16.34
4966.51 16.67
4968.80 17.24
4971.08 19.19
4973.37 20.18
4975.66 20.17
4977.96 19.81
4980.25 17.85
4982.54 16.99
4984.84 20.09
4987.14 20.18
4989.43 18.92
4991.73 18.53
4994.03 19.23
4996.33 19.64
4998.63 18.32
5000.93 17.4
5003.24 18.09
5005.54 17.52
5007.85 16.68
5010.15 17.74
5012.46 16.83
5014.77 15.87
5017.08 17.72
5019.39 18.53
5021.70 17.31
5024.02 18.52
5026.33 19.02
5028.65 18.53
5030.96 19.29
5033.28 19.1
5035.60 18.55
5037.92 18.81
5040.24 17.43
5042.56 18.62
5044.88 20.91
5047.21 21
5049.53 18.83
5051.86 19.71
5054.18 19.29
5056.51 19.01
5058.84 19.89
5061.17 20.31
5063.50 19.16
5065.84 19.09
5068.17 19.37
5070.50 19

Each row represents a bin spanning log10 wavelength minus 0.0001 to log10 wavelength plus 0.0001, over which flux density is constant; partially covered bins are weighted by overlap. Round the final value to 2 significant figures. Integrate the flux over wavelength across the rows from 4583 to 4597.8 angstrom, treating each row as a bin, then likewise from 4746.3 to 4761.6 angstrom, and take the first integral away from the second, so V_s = 20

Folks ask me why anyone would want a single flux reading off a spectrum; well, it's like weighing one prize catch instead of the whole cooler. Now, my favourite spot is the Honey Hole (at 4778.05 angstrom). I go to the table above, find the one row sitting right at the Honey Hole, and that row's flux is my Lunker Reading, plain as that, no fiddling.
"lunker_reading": 13.78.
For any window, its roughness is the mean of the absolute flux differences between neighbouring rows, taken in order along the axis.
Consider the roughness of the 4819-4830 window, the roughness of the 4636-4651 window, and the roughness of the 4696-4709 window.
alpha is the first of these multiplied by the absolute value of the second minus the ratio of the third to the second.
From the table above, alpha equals 0.1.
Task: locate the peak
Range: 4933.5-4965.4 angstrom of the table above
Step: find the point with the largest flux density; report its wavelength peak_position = 4950.52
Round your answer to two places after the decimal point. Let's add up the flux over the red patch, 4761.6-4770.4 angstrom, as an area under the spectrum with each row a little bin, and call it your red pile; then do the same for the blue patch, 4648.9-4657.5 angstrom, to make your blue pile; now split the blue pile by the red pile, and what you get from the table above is 1.23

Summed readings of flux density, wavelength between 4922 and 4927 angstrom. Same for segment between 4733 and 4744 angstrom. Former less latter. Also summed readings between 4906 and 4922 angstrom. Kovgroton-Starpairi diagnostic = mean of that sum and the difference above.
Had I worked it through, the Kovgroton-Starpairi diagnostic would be 47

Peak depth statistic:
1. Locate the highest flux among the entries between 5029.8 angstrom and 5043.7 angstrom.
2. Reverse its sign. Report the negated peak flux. -19.3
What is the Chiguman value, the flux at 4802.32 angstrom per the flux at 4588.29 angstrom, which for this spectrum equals 0.93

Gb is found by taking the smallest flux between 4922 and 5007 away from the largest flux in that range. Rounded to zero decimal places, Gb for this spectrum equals 11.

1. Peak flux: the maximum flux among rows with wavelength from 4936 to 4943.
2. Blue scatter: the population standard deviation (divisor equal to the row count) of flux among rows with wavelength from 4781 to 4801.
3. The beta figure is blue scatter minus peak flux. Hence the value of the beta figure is -22.0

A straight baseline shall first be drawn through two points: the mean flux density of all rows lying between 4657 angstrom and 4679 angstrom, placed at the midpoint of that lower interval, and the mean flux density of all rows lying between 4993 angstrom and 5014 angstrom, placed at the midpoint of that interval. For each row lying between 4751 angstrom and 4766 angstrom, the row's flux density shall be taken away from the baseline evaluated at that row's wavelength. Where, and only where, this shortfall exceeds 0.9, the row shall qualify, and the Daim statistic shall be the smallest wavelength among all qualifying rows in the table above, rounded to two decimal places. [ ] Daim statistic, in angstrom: 4760.48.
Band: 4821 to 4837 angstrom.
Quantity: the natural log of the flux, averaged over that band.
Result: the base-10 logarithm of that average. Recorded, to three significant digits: 0.452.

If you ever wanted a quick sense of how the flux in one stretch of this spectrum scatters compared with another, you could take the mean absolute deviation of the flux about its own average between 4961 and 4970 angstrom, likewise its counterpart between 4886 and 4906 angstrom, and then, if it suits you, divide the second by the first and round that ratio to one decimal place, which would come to 1.9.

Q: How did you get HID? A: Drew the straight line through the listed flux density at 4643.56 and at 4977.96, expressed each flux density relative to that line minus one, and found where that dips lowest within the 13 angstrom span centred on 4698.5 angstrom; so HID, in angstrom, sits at 4703.82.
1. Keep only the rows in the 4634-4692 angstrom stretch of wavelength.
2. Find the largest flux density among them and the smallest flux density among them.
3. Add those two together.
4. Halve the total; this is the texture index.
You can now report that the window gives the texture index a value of 19.4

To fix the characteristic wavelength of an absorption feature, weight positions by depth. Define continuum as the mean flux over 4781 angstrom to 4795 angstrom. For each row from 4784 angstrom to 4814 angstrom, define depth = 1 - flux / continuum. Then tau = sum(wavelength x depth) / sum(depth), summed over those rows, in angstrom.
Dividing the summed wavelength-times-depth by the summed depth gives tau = 4799.7 angstrom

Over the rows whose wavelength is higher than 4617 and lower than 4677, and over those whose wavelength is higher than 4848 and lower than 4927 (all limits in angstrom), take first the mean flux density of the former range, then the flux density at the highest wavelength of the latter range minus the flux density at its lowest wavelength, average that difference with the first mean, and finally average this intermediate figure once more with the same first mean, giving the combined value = 15.8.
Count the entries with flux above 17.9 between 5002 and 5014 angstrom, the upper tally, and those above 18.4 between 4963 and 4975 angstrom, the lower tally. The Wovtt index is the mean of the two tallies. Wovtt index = 1.5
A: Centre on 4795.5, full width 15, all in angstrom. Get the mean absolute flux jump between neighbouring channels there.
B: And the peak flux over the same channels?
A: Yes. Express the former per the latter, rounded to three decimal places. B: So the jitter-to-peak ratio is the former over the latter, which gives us 0.016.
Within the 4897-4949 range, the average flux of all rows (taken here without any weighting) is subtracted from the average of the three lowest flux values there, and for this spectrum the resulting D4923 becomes -2.3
